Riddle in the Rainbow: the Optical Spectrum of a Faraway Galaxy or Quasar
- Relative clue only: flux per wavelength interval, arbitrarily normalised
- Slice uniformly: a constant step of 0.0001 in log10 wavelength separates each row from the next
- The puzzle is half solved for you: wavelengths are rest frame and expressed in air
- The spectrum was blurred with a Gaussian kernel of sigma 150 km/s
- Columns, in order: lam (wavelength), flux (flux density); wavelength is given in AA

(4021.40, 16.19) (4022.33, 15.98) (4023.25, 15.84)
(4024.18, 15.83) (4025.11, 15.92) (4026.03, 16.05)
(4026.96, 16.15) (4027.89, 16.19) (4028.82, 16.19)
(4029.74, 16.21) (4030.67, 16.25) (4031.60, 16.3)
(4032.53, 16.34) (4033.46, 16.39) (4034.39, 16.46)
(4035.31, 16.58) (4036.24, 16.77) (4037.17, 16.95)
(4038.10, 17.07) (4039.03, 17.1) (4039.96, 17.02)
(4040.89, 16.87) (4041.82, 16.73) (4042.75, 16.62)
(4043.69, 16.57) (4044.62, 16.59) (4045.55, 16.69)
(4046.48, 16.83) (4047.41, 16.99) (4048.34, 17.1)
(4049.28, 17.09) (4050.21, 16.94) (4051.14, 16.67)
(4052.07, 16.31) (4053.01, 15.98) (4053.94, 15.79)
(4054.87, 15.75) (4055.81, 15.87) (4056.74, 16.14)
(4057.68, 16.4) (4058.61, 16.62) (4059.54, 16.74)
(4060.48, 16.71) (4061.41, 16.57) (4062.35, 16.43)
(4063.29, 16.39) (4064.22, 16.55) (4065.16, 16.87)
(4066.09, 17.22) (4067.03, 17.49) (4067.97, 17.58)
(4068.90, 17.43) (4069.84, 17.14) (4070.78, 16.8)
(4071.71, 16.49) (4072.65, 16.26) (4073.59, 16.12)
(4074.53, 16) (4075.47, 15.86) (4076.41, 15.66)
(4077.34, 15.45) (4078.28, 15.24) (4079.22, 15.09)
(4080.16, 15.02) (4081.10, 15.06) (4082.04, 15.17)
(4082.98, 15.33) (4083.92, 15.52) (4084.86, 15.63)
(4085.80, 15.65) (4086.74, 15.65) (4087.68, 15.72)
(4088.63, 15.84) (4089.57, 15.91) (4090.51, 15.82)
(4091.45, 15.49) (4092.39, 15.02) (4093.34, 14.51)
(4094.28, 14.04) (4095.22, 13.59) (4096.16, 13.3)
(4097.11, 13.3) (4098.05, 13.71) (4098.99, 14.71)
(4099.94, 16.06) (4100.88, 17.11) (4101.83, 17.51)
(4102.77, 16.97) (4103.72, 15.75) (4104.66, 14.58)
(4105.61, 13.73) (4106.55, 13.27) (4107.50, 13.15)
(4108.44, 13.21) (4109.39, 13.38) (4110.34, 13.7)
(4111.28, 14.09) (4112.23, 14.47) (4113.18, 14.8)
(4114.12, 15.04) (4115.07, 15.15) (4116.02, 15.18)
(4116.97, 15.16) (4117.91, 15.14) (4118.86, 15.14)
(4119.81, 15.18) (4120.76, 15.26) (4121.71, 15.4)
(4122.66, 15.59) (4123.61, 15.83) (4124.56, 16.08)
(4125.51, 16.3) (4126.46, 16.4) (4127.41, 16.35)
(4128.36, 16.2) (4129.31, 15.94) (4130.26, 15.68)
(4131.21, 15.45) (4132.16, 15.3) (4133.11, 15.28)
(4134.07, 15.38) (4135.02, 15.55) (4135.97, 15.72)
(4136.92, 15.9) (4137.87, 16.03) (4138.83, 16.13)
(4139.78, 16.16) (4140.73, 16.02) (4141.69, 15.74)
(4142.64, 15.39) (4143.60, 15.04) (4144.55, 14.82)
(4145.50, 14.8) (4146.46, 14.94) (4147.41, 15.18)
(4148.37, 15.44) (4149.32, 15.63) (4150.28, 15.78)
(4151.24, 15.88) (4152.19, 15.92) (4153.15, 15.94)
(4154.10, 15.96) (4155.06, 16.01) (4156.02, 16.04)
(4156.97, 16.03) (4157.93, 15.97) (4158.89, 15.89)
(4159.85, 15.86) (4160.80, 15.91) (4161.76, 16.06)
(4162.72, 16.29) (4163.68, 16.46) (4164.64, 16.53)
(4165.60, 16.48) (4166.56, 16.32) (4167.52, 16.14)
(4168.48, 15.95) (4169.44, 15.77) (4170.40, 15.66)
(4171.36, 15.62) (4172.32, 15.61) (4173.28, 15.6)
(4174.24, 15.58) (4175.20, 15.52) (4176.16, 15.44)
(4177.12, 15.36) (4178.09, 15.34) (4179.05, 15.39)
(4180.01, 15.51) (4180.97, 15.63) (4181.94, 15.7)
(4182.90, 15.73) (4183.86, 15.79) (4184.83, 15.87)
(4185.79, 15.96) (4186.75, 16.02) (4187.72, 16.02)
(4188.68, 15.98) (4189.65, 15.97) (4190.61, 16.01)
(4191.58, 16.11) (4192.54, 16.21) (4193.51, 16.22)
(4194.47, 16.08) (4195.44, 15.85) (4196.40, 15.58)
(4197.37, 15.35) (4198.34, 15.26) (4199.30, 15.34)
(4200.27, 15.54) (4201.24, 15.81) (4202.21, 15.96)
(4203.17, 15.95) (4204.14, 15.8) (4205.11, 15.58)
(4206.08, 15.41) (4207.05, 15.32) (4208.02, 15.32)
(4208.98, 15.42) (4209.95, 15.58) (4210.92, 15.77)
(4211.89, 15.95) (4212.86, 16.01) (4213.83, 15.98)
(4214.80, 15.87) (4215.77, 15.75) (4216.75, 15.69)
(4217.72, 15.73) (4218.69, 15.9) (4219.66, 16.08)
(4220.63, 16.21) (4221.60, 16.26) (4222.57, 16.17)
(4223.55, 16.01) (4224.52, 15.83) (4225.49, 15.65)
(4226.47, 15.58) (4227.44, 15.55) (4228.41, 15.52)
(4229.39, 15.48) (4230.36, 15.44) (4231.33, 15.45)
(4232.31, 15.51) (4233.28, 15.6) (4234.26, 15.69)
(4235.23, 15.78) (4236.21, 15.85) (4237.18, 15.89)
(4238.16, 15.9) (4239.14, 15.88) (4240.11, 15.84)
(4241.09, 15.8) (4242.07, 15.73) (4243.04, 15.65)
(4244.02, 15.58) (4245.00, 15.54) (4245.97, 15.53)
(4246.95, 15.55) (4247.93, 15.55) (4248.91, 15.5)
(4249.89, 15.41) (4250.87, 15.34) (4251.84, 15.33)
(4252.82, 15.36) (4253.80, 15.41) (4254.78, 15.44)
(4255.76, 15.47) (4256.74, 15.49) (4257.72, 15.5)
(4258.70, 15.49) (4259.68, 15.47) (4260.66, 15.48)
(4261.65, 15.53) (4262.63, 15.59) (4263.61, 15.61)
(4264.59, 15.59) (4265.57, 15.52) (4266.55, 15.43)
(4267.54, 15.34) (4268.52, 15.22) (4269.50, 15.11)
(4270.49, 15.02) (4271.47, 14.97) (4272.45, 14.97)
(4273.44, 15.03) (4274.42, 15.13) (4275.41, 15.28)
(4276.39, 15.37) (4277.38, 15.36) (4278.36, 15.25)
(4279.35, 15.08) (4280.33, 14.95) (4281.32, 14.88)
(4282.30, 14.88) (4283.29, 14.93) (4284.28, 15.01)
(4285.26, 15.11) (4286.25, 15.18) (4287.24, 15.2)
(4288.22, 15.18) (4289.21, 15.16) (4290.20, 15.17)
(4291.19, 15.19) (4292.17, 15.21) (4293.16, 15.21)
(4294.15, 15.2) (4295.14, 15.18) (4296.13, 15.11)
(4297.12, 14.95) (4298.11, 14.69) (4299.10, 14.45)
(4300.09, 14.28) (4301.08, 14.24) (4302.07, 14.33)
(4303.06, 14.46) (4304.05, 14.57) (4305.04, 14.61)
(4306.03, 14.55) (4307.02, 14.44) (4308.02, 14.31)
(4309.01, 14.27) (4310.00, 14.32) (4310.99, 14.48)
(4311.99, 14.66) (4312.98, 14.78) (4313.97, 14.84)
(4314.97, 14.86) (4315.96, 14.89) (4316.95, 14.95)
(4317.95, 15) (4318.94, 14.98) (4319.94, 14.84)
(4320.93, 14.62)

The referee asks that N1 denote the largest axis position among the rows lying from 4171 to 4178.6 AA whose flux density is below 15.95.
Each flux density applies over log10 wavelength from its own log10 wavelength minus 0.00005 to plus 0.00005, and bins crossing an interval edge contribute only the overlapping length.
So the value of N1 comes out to 4178.09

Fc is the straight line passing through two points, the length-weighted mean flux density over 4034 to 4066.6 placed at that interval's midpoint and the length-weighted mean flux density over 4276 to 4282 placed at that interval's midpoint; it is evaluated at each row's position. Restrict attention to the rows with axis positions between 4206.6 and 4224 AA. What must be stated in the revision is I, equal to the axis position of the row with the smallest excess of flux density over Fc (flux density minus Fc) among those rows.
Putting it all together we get 4207.05 AA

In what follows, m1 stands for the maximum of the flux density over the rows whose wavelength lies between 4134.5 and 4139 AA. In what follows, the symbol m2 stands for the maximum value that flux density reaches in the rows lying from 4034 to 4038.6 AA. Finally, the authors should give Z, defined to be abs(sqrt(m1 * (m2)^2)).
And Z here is 68.6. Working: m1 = 16.13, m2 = 17.07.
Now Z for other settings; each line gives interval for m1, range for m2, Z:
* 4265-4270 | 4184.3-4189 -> 63.1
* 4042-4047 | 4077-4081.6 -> 63.4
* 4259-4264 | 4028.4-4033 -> 64.6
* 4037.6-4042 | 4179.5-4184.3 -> 65.3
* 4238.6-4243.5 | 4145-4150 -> 62.3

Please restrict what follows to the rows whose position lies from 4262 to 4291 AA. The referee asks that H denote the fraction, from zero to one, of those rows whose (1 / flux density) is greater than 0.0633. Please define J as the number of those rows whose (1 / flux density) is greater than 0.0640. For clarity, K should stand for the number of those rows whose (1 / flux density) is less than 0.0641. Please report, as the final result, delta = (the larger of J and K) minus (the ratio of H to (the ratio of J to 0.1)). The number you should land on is 29.0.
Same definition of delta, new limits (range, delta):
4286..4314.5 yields 29.0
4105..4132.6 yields 21.0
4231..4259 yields 19.0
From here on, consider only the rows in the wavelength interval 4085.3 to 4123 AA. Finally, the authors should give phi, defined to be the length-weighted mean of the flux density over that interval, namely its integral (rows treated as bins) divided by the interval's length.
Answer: 14.9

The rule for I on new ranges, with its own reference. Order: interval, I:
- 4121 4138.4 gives 4133.11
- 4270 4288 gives 4281.32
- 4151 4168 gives 4151.24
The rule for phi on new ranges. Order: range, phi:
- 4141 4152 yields 15.4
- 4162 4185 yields 15.8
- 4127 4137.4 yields 15.7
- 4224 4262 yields 15.6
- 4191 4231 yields 15.8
